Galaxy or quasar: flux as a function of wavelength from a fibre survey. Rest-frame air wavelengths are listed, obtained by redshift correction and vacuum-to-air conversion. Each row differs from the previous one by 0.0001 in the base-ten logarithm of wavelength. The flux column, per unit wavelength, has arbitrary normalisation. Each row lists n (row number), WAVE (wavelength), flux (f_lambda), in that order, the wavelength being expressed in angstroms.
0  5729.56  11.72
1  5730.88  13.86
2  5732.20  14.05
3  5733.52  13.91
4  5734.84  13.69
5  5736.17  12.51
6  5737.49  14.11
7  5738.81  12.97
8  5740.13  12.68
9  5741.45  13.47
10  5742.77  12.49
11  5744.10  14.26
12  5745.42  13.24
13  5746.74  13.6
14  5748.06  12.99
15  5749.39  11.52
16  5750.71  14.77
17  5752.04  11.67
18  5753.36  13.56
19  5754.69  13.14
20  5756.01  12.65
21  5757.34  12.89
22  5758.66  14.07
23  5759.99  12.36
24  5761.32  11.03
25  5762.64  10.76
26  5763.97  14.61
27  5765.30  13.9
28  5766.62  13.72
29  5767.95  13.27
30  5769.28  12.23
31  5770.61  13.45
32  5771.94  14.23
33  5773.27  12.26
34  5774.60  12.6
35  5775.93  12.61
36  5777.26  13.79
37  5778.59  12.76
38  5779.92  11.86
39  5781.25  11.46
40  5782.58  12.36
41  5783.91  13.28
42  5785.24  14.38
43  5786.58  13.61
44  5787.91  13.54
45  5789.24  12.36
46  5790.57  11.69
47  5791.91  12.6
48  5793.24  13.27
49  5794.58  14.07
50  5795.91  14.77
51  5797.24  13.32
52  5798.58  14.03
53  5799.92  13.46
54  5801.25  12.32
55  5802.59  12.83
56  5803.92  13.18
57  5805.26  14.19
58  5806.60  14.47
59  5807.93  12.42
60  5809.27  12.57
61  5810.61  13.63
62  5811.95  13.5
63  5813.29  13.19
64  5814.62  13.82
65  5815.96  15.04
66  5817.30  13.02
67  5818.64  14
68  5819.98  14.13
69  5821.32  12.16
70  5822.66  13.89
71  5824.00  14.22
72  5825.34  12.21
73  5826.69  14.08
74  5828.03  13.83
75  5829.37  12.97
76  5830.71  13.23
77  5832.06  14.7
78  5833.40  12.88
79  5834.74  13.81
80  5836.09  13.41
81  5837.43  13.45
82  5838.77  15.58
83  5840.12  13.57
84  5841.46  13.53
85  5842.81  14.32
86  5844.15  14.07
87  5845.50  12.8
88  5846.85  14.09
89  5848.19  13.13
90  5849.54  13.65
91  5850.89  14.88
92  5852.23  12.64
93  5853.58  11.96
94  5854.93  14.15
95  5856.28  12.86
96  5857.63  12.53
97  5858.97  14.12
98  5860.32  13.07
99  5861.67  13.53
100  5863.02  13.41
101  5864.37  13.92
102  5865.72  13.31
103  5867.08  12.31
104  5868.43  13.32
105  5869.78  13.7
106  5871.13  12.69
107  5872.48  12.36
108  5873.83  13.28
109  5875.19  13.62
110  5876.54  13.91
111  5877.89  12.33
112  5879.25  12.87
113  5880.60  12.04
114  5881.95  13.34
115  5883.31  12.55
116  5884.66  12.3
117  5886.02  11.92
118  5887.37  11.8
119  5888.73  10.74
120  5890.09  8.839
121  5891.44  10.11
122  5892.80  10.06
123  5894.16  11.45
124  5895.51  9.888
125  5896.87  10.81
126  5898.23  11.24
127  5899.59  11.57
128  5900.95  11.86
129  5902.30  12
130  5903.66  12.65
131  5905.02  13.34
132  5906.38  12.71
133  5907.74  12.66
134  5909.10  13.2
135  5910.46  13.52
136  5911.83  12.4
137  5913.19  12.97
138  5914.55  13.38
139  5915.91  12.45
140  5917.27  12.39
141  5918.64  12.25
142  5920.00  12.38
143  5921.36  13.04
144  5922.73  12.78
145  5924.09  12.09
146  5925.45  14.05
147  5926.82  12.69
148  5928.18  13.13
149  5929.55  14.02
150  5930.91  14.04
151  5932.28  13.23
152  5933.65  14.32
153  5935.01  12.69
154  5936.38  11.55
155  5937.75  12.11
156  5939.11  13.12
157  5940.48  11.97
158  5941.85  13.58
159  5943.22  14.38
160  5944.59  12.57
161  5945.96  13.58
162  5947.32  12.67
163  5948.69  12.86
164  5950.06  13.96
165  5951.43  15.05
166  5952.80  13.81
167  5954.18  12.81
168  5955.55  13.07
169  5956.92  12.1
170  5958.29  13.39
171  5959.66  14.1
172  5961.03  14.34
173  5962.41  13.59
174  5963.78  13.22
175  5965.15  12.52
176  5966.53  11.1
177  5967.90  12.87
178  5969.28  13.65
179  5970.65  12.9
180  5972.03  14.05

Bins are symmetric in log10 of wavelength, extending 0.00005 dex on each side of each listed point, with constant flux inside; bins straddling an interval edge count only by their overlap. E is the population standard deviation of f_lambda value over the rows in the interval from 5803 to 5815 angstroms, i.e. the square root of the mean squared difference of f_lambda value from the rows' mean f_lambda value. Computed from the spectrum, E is 0.64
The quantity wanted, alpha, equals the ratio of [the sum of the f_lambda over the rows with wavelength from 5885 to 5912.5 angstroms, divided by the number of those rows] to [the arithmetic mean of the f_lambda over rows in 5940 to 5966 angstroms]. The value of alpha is 0.87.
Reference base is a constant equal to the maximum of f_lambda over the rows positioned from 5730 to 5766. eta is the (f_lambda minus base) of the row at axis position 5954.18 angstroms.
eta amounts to -2.0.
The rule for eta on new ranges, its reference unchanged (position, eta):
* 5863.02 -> -1.4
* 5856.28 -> -1.9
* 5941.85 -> -1.2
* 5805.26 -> -0.6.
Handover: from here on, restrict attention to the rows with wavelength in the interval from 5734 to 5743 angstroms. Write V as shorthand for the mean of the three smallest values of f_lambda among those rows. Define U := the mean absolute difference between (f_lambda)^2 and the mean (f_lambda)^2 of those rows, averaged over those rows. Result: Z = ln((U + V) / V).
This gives 0.76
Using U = 14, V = 12.6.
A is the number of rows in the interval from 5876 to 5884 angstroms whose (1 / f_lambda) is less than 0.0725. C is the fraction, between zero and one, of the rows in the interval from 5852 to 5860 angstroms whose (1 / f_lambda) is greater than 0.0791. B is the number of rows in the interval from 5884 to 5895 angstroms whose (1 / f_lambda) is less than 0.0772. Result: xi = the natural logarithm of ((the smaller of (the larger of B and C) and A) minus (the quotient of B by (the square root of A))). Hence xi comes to -0.7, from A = 1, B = 0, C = 0.5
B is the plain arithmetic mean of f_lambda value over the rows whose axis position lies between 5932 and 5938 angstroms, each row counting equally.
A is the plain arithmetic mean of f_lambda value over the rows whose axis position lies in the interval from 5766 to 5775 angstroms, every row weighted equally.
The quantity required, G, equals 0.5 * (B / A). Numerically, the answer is 0.487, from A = 13.1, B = 12.8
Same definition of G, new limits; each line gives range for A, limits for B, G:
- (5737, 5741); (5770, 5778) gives 0.496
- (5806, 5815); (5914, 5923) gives 0.474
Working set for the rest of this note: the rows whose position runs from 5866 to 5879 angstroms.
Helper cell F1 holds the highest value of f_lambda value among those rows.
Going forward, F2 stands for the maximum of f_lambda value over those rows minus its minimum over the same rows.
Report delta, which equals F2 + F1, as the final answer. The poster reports 15.5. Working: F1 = 13.91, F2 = 1.6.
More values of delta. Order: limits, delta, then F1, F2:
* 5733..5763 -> 18.8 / 14.77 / 4.0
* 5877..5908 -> 17.8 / 13.34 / 4.5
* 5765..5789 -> 17.3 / 14.38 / 2.9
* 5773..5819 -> 18.6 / 15.04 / 3.6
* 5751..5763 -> 17.4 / 14.07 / 3.3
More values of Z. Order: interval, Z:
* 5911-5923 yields 0.52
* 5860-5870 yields 0.50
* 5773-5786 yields 0.89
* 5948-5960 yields 0.91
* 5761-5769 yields 1.34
